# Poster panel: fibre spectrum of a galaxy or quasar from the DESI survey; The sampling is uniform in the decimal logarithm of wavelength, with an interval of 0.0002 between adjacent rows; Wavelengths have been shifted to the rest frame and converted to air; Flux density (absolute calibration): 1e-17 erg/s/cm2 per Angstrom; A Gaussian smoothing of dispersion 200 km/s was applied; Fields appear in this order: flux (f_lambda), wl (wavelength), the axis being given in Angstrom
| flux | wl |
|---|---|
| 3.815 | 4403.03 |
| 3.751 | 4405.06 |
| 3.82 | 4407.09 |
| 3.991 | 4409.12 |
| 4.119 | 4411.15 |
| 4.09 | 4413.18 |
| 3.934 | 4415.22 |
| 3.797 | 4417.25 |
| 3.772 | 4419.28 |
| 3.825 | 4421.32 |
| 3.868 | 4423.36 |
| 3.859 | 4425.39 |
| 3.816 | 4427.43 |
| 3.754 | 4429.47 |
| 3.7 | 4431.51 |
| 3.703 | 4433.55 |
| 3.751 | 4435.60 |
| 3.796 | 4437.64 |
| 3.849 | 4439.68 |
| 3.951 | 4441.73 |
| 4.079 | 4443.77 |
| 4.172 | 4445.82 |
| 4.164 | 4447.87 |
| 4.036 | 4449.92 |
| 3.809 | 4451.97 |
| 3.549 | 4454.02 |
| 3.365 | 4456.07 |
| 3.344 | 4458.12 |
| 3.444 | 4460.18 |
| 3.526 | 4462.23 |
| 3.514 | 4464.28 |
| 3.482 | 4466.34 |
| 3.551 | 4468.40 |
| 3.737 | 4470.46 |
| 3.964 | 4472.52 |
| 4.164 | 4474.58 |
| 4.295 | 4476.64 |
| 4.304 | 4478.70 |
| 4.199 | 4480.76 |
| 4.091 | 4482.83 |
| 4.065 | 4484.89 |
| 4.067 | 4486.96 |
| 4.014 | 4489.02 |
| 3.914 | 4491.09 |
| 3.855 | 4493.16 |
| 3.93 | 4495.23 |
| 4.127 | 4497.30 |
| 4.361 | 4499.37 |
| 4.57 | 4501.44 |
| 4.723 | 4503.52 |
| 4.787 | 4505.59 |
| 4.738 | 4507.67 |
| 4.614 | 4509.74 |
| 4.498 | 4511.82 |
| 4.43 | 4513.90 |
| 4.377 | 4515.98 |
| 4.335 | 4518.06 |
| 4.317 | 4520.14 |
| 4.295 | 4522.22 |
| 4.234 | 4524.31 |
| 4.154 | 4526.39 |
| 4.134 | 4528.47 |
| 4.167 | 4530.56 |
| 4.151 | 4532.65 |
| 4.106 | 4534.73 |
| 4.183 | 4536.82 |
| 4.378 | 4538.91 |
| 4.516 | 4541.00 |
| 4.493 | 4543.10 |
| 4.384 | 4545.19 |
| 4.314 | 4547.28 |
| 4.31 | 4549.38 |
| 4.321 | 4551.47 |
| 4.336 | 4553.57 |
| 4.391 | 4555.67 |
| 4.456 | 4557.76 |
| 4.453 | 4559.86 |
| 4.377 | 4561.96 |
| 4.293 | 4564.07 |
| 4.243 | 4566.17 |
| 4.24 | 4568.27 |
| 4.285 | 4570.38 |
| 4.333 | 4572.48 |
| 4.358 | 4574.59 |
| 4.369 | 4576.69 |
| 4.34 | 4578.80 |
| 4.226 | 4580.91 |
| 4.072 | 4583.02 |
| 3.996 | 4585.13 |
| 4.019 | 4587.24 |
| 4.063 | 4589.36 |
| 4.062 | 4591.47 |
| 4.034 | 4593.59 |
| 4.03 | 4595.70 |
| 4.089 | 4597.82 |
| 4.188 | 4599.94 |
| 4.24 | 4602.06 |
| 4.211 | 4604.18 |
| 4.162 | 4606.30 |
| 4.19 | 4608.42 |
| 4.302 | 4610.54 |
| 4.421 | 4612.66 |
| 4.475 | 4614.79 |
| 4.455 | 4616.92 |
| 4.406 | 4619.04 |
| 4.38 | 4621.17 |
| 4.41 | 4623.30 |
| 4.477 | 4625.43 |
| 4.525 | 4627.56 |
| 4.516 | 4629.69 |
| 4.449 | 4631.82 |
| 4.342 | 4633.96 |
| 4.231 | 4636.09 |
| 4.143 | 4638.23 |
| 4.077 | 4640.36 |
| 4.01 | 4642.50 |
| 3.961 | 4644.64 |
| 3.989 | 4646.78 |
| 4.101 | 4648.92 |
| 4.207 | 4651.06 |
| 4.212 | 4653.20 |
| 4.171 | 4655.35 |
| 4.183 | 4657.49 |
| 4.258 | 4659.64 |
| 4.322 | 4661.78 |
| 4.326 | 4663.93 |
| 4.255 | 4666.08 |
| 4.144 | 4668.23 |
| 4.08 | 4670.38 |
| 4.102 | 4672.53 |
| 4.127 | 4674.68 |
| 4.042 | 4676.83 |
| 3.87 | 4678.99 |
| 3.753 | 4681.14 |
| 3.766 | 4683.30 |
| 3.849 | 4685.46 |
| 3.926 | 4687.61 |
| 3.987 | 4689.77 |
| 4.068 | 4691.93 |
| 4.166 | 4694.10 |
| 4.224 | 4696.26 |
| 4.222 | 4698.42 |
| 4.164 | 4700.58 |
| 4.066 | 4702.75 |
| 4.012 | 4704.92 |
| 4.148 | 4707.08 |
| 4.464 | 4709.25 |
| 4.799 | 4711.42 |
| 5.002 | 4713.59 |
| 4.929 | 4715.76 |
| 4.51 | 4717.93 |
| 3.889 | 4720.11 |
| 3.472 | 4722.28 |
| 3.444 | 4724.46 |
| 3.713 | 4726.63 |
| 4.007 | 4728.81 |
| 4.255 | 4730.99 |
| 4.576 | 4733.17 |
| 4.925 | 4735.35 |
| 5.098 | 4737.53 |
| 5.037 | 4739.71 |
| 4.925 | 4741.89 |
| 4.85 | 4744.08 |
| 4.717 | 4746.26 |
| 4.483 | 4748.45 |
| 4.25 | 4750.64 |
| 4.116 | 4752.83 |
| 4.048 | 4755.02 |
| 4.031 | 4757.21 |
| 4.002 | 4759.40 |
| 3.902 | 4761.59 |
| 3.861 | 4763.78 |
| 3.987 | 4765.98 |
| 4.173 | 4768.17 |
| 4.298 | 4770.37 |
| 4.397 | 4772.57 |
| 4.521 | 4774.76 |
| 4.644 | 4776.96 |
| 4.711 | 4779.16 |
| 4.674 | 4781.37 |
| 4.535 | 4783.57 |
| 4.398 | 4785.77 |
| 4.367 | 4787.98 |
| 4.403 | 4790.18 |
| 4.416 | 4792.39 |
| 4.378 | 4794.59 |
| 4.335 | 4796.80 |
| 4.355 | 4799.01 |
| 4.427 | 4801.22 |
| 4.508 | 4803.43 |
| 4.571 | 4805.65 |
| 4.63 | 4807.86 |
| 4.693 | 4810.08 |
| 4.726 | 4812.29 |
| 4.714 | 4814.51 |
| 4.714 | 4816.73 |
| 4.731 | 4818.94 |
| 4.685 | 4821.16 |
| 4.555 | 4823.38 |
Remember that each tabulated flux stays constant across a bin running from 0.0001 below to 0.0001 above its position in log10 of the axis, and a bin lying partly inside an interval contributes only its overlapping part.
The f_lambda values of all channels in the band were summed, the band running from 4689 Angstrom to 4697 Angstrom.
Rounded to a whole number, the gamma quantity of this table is 16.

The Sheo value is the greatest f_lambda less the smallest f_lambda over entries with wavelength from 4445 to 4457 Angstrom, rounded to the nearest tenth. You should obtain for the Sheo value 0.8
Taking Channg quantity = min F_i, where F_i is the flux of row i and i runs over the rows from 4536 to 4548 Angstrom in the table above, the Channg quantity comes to 4.183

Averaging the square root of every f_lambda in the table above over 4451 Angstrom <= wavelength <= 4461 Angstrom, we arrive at 1.87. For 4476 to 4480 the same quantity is 2.07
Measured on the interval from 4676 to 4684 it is 1.96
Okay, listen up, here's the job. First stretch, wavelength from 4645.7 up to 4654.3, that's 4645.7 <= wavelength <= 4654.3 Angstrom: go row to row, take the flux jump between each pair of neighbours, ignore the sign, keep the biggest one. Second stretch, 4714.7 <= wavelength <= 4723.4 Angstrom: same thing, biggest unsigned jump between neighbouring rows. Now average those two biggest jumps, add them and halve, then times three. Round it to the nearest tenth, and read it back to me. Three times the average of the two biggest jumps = 1.1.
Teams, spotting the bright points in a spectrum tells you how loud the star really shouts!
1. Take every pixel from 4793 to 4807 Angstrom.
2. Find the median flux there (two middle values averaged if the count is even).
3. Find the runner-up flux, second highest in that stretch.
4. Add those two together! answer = 8.91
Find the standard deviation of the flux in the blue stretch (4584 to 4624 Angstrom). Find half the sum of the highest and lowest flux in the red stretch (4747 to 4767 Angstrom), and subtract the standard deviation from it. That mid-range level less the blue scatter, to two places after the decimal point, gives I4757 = 4.01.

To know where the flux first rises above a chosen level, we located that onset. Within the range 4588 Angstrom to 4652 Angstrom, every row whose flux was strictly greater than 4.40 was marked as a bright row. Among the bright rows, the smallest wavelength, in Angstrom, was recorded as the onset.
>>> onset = 4612.66 Angstrom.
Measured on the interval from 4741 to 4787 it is 4741.89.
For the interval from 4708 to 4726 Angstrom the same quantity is 4709.25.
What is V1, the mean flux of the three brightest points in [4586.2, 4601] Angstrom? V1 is 4.11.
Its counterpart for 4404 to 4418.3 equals 4.07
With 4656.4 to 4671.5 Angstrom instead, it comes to 4.30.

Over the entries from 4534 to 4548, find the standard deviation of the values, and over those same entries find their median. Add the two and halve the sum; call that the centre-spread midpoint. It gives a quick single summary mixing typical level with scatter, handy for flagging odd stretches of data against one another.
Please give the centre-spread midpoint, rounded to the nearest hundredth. 2.26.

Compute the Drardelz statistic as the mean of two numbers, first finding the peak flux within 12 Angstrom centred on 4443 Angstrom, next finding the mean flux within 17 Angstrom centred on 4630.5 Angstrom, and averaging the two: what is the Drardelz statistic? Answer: 4.28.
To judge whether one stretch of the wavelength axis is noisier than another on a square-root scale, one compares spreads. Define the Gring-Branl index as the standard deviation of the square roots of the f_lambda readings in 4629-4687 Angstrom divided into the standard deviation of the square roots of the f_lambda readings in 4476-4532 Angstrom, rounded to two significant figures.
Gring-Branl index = 1.3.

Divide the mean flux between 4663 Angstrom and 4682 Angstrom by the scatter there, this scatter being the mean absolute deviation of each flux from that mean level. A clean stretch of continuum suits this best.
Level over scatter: 32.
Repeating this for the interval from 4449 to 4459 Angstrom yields 15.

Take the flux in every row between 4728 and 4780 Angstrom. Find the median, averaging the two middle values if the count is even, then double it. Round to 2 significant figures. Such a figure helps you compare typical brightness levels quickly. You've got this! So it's 8.7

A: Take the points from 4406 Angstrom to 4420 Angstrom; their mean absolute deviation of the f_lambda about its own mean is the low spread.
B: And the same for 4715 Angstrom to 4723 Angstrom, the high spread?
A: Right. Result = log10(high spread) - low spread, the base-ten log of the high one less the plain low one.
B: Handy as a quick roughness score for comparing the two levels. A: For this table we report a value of -0.40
